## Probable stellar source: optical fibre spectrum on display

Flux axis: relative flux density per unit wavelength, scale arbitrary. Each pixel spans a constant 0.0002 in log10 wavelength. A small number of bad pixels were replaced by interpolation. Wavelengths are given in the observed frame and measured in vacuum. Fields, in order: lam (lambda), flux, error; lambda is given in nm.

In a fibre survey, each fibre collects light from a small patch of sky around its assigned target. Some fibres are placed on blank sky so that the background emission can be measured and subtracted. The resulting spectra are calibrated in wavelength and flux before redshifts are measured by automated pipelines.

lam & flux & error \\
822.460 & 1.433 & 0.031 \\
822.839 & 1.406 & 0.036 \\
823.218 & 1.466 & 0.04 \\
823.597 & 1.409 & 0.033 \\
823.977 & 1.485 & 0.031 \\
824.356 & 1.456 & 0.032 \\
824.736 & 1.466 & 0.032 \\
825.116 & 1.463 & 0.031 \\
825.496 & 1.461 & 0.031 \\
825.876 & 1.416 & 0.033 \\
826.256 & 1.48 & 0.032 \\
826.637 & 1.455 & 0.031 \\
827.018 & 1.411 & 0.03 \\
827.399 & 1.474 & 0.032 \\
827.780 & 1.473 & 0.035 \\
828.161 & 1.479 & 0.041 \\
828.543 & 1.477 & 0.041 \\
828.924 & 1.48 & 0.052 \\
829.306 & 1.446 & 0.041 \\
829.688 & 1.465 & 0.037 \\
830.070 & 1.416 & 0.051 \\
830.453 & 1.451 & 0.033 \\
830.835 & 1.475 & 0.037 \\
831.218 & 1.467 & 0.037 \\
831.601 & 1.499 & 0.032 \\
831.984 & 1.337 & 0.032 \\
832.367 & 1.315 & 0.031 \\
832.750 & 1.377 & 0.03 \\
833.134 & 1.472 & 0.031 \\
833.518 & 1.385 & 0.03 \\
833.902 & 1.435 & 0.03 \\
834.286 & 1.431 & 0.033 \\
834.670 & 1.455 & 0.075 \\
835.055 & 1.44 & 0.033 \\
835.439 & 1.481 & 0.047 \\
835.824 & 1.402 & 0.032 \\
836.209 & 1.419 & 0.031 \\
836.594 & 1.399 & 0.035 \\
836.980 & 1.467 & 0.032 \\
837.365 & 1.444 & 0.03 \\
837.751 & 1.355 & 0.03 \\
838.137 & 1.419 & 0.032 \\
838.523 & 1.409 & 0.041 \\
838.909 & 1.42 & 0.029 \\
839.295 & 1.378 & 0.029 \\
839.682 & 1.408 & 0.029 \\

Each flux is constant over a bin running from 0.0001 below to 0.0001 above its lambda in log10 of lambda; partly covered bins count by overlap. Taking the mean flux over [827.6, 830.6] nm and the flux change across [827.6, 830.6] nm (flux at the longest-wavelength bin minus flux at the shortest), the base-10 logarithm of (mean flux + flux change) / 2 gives -0.143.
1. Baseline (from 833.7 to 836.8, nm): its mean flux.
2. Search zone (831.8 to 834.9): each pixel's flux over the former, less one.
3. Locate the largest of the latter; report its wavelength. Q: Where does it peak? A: 833.134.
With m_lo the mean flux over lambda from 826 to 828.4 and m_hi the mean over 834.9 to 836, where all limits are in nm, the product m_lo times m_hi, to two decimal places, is 2.11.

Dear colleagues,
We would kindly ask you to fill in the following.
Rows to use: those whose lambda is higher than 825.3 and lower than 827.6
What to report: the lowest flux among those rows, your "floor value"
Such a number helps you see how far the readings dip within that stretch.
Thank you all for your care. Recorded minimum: 1.411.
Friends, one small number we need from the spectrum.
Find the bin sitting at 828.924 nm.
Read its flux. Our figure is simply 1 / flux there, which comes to 0.676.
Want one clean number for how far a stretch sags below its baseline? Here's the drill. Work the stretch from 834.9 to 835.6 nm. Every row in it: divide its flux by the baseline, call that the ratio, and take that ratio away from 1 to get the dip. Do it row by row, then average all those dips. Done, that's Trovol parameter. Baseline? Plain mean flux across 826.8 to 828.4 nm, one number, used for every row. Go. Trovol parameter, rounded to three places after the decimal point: -0.001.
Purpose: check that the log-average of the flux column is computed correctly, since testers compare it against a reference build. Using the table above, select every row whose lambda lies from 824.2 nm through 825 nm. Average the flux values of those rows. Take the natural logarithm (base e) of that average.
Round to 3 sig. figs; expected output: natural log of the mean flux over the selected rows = 0.379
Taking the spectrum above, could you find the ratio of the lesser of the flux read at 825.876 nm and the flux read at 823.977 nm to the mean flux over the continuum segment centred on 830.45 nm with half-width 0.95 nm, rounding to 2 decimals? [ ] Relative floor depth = 0.97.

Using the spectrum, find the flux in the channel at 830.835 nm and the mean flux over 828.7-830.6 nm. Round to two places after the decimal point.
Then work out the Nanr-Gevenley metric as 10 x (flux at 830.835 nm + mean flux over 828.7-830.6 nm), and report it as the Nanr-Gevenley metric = 29.27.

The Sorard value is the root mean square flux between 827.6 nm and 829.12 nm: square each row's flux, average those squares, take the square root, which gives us 1.48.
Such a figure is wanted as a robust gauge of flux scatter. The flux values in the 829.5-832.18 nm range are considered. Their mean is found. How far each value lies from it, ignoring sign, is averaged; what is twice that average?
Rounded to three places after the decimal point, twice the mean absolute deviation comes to 0.077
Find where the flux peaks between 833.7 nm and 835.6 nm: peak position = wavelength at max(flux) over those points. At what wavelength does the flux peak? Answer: 835.439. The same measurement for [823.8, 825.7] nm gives 823.977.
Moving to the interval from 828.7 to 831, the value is 828.924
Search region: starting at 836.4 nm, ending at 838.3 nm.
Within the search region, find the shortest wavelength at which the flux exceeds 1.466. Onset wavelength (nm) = 836.980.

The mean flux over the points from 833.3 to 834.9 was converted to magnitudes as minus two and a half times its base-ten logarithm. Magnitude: -0.386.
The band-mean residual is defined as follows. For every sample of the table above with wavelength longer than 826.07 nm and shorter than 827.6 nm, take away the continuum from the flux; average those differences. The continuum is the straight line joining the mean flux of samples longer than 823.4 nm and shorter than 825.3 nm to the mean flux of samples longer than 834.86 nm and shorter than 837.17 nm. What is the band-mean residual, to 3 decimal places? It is 0.004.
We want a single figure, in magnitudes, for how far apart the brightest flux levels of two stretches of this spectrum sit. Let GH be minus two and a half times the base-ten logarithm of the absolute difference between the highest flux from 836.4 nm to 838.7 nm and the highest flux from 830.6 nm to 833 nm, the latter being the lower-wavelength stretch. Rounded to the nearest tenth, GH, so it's 3.7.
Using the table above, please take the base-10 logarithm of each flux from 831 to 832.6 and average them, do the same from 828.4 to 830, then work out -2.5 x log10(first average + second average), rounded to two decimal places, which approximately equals 1.26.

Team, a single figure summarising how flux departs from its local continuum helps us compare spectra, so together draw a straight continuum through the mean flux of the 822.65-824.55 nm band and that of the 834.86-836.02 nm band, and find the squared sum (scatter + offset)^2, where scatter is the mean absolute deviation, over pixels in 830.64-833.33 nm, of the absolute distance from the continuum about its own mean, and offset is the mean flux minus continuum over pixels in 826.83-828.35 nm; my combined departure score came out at 0.0022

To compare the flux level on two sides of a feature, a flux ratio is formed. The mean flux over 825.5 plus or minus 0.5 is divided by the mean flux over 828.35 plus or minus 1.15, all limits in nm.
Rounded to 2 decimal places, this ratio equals 0.98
